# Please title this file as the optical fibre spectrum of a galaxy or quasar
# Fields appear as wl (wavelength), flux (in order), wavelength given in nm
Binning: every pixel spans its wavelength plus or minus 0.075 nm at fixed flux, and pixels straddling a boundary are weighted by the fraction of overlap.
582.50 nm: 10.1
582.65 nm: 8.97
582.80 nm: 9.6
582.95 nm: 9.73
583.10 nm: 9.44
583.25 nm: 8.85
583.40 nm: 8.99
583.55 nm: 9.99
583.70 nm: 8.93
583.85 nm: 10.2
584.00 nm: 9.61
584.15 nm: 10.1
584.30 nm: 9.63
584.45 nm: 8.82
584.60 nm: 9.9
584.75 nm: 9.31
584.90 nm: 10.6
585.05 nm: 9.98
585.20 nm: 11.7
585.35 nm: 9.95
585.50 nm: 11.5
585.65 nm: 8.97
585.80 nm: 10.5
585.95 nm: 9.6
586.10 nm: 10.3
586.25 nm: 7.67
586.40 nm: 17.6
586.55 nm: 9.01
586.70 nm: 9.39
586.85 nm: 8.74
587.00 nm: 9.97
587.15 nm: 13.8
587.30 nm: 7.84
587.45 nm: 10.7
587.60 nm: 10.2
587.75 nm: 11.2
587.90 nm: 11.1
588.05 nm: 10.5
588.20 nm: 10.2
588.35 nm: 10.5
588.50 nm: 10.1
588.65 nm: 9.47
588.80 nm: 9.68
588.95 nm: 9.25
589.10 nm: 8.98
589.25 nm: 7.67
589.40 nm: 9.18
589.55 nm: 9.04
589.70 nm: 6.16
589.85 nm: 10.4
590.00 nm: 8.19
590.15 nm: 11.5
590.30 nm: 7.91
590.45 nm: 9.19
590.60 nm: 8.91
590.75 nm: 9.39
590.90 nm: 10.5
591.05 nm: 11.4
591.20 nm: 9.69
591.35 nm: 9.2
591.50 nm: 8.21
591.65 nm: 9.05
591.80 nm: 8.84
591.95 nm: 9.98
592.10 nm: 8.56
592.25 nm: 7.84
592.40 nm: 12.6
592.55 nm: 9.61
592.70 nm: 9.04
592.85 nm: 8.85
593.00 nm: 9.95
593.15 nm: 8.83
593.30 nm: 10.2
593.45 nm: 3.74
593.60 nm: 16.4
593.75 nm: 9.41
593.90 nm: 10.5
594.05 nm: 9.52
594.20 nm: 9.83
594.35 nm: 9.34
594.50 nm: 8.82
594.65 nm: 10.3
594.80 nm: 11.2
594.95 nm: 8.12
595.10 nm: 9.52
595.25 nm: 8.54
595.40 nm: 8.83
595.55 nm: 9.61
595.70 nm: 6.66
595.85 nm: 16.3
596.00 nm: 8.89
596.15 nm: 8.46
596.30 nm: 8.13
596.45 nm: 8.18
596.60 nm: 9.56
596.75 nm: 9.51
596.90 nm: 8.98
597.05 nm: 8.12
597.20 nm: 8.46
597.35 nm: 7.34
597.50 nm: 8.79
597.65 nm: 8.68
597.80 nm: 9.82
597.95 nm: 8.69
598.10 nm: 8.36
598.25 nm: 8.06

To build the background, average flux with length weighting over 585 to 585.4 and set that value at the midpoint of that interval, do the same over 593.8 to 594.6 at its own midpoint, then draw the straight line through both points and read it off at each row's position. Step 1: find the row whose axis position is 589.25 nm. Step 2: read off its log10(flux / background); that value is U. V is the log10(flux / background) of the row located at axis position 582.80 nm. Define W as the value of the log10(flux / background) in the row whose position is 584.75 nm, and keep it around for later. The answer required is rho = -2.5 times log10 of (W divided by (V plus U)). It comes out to 1.19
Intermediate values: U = -0.12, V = -0.05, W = -0.059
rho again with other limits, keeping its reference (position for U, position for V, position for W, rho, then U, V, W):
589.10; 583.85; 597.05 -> 0.30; -0.05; -0.02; -0.059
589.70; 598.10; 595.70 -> 0.57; -0.22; -0.04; -0.152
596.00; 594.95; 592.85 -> 0.86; -0.03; -0.07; -0.043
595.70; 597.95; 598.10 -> 1.59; -0.15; -0.02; -0.041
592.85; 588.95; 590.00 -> -0.06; -0.04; -0.04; -0.090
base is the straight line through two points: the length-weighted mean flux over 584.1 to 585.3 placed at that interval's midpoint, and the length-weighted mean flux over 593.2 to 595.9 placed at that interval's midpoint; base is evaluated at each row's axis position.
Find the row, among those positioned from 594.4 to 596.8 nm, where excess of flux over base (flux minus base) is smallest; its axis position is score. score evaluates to 595.70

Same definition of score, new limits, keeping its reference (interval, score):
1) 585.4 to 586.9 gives 586.25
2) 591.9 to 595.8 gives 593.45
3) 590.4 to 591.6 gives 591.50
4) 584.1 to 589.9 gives 589.70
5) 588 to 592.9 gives 589.70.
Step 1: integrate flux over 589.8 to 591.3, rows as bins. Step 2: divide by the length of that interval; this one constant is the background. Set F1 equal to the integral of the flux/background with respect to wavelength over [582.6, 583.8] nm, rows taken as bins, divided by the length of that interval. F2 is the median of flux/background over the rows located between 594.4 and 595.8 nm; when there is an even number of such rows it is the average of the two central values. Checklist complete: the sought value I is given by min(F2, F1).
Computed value 0.91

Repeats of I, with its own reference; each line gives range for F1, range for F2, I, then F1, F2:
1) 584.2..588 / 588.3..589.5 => 0.97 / 1.07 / 0.97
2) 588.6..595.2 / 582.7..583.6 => 0.97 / 0.97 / 0.98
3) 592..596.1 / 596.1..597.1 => 0.87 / 1.00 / 0.87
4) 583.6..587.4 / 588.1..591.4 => 0.96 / 1.05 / 0.96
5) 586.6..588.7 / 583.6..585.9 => 1.03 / 1.06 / 1.03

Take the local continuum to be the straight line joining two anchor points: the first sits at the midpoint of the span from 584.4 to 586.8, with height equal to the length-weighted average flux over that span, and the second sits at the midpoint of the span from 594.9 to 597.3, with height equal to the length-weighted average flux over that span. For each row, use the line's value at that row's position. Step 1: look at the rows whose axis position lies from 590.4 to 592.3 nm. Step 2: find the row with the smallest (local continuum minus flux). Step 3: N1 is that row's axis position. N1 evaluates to 591.05 nm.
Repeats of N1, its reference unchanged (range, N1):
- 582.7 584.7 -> 583.85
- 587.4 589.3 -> 587.75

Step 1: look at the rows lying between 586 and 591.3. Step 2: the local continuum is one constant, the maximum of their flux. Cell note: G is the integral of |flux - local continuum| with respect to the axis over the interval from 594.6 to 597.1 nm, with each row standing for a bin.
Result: 20.6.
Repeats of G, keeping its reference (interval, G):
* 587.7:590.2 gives 20.1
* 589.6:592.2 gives 21.8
